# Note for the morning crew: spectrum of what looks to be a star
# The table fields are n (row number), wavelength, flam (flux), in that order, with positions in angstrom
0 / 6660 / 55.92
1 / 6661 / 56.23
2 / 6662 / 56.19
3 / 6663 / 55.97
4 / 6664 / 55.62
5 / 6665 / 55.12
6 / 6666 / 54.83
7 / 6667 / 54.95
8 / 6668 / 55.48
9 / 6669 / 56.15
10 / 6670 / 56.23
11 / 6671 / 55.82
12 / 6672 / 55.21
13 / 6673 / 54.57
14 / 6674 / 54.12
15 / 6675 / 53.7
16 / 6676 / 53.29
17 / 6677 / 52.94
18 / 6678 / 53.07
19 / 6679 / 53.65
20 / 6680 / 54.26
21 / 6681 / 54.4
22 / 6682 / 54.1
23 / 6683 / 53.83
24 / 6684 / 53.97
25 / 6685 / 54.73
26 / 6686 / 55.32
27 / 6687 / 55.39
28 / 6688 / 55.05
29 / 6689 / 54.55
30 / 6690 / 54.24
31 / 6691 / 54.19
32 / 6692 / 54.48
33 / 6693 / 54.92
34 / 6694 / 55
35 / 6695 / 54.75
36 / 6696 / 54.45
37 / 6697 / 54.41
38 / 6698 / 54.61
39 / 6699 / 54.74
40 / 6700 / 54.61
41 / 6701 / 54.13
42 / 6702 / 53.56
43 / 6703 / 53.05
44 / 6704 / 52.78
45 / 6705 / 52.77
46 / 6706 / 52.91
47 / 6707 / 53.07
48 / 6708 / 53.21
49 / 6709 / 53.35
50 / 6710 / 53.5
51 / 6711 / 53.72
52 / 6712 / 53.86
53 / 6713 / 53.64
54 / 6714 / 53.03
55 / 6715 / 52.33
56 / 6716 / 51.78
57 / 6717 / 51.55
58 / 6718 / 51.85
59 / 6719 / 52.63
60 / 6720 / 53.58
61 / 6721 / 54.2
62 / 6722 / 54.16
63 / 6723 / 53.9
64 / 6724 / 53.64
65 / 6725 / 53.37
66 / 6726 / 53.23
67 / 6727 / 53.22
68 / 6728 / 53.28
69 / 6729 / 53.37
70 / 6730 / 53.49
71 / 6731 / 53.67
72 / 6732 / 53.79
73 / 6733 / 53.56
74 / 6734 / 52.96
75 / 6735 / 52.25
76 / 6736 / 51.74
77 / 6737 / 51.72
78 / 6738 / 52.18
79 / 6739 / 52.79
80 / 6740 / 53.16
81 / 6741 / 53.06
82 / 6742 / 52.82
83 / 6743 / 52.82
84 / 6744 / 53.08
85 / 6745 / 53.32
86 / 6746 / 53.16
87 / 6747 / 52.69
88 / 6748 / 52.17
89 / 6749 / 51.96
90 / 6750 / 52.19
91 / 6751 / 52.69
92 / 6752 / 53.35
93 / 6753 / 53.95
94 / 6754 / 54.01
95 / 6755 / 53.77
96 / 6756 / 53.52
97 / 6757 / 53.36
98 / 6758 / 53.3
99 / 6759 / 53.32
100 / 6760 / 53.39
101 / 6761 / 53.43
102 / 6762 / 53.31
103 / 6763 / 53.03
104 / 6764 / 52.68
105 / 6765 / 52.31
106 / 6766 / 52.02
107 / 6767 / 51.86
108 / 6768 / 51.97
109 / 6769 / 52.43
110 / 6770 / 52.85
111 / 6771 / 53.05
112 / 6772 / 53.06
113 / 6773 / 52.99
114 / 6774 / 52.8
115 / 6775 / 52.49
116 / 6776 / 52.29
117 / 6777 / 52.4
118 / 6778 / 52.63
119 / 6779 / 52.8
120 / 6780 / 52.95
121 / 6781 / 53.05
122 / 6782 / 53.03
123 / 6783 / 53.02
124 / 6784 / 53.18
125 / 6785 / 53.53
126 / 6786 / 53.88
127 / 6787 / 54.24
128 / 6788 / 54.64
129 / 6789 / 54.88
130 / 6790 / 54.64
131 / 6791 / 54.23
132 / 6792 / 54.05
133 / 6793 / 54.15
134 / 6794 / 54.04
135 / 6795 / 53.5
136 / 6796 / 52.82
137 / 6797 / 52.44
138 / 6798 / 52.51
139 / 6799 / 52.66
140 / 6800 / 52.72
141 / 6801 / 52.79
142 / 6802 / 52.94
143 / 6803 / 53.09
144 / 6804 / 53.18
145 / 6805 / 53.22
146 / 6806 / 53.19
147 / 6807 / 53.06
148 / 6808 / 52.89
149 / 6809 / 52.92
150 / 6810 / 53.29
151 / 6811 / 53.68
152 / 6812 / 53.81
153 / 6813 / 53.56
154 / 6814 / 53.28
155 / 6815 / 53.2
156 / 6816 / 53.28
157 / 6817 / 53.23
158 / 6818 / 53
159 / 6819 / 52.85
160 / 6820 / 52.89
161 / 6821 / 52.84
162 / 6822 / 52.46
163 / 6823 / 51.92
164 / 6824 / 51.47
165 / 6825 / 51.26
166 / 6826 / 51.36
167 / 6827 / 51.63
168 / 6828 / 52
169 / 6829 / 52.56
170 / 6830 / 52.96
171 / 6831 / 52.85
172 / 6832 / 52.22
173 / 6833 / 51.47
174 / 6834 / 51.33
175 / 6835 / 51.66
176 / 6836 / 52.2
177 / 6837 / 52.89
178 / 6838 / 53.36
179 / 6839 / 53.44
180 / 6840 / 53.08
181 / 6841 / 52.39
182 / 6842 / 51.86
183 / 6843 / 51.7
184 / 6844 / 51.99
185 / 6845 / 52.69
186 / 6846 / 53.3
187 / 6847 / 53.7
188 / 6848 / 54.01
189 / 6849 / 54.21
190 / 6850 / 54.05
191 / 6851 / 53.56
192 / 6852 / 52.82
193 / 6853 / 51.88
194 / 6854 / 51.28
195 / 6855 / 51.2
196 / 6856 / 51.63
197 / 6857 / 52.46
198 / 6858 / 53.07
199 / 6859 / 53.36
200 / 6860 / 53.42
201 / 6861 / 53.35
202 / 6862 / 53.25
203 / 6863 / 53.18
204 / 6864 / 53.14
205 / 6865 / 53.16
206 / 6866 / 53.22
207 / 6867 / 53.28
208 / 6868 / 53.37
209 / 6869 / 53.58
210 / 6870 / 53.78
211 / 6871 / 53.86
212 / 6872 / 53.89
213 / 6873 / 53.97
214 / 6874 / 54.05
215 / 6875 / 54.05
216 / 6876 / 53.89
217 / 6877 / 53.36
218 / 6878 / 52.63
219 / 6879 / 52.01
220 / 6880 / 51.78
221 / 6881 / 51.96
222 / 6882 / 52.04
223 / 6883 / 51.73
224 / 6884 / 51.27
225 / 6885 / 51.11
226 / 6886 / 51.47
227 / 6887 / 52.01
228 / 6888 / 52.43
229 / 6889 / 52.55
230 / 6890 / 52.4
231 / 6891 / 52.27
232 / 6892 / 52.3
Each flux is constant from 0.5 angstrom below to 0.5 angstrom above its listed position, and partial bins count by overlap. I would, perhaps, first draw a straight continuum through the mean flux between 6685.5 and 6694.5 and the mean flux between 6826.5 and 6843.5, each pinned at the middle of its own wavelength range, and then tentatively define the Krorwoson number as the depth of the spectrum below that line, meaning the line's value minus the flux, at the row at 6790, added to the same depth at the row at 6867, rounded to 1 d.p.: -3.0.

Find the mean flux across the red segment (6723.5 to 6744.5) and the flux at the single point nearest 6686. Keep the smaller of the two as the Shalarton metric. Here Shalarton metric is 53.0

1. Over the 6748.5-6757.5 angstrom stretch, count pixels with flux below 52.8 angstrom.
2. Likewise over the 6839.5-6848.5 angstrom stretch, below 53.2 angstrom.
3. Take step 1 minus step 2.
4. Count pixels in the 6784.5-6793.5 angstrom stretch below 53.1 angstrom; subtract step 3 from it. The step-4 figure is 3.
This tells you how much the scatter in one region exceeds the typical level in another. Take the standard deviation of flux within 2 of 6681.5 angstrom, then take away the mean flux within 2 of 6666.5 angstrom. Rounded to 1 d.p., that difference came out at -54.9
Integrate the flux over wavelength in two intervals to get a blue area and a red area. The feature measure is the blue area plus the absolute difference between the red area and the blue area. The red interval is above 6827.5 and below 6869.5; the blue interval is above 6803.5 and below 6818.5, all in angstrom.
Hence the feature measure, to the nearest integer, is 2216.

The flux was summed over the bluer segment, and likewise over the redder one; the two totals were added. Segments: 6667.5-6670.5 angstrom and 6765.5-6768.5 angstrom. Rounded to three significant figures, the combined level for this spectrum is 324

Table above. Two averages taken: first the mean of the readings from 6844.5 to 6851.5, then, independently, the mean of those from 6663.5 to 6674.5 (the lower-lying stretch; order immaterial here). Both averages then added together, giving 109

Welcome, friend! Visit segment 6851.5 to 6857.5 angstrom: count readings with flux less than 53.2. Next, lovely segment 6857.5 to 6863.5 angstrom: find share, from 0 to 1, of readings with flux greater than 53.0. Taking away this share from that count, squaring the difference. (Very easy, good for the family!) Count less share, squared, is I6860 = 25.0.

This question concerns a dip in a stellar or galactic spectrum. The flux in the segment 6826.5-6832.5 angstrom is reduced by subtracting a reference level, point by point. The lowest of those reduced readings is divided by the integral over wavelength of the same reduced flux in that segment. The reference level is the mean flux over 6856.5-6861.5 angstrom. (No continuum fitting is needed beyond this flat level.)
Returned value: 0.33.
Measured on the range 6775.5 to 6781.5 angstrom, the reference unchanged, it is 0.32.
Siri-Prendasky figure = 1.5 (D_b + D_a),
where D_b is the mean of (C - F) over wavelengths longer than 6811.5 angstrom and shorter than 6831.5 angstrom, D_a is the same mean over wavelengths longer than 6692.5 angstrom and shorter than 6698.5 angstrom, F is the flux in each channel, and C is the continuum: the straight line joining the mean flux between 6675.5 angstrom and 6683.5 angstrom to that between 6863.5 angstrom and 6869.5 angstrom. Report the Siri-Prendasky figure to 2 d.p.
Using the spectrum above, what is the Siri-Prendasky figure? -0.40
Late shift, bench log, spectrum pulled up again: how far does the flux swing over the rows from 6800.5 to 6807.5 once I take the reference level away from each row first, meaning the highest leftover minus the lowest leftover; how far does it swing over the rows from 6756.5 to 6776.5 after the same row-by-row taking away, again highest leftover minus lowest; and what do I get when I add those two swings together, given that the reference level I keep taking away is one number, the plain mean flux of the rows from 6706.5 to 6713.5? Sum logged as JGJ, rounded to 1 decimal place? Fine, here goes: 2.0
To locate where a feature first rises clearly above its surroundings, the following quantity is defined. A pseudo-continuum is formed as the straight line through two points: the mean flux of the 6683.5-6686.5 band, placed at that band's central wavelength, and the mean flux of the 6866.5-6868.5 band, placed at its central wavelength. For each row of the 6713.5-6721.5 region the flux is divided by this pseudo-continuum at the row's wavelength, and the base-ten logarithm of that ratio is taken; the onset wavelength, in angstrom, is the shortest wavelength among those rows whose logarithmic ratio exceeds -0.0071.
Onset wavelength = 6720 angstrom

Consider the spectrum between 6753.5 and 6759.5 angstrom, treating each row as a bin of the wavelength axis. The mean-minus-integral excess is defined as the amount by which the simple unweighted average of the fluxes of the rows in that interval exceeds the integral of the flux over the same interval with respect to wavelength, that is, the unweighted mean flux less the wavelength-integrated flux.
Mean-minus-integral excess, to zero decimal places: -268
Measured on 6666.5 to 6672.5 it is -278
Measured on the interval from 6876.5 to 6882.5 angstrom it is -261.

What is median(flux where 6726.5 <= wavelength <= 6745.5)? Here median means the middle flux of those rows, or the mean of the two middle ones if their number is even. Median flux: 53.1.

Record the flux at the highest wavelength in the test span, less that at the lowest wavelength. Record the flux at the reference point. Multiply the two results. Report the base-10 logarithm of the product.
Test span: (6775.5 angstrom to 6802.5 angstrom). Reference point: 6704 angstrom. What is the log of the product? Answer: 1.54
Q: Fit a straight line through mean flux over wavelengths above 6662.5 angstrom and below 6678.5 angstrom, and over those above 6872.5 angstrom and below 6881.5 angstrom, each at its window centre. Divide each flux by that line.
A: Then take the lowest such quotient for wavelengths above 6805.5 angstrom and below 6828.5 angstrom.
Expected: 0.958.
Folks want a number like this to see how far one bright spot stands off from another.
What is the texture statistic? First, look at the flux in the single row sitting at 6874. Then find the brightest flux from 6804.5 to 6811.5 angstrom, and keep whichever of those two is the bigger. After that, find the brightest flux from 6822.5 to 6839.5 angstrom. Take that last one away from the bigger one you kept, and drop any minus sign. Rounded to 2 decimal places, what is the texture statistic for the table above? 0.61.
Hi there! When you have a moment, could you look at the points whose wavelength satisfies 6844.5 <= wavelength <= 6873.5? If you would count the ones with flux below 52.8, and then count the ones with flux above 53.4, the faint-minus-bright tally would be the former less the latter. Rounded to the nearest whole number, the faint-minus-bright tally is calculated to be -5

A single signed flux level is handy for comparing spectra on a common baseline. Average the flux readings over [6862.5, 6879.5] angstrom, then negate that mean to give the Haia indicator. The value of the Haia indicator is -53.4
